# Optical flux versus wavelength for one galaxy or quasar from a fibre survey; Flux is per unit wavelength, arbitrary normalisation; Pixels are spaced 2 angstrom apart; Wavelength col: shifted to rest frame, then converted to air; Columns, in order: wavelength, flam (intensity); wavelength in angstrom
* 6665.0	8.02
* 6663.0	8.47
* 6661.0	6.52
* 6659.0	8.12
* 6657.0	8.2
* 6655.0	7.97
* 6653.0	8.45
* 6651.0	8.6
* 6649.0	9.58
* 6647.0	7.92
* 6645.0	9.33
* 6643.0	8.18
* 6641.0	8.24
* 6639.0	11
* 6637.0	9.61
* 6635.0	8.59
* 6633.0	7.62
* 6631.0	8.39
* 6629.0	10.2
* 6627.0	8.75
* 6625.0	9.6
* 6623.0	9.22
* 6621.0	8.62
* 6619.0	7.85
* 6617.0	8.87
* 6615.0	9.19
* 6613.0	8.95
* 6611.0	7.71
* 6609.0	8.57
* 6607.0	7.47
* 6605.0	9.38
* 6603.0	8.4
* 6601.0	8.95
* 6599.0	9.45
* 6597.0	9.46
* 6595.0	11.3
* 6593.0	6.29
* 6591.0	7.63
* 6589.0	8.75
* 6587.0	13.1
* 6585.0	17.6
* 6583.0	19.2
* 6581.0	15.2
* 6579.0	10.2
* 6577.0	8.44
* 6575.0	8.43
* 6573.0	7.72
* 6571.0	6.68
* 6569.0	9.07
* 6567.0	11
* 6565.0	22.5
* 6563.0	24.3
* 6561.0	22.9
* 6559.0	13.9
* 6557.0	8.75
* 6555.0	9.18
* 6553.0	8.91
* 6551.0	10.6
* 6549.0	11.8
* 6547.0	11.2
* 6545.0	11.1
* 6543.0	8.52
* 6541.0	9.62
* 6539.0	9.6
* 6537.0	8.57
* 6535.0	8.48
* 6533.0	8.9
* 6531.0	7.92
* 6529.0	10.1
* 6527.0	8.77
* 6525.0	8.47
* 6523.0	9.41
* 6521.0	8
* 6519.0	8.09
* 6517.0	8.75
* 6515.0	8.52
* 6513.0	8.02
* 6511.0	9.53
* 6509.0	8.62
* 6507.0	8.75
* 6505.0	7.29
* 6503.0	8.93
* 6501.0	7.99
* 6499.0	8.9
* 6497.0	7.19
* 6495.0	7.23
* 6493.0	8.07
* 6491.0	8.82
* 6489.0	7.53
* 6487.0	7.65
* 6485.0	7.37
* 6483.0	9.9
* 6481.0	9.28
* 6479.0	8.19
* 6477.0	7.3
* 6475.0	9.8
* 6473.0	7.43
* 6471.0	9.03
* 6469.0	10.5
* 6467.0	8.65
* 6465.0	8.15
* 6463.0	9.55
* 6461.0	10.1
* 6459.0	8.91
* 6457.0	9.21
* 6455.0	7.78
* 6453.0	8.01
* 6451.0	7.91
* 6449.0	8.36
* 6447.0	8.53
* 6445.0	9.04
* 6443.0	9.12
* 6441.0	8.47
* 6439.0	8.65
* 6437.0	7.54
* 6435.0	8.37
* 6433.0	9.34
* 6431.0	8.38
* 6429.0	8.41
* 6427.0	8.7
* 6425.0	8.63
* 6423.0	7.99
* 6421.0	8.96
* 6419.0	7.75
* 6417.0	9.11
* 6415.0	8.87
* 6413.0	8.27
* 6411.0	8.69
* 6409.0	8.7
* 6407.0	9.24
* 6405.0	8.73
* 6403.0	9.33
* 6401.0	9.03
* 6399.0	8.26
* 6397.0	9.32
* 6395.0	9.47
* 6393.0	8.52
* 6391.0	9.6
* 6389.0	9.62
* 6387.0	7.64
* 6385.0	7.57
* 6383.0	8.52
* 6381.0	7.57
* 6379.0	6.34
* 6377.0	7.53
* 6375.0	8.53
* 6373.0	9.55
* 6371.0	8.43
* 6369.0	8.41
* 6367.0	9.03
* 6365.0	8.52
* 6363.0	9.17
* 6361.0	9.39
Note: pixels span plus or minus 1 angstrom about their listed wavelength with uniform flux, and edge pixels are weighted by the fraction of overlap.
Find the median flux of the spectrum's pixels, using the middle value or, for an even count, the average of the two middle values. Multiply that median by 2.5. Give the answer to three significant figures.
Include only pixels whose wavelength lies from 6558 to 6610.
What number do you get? 23.5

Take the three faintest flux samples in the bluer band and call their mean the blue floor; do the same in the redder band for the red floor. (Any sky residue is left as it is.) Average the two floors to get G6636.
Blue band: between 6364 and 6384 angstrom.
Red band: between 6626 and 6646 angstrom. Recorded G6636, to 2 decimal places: 7.58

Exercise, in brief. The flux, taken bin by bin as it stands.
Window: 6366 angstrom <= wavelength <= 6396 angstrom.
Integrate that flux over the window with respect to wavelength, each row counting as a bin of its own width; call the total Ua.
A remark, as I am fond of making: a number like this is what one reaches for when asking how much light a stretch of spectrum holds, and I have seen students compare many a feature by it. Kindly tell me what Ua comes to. 253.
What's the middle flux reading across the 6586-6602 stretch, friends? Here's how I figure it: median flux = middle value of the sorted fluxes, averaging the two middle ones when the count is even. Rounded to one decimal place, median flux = 9.2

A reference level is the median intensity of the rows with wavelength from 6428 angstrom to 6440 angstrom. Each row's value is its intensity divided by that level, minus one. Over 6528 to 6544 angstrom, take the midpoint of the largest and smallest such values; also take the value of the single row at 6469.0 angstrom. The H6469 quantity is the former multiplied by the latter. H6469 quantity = 0.018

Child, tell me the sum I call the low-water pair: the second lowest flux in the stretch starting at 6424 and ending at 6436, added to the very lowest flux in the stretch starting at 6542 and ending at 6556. 16.9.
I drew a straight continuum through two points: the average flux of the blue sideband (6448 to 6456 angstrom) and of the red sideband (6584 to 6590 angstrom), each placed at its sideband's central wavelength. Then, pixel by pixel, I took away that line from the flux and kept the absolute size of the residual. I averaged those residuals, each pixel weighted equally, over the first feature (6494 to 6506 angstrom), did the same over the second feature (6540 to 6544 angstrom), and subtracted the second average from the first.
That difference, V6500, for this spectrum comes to -0.45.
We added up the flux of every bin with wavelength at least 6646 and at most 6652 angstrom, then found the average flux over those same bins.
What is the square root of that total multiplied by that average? 15.1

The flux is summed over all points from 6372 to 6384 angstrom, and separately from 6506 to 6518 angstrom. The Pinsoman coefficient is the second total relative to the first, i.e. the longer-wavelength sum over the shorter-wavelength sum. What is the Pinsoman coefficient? 1.09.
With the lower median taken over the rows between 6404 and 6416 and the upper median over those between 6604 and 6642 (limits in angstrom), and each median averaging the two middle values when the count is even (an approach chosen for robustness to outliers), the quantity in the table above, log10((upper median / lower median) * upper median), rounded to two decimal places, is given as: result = 0.94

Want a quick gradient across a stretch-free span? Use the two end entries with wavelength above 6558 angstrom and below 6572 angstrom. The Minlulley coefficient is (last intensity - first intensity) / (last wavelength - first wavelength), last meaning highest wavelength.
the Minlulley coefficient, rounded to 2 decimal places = -0.60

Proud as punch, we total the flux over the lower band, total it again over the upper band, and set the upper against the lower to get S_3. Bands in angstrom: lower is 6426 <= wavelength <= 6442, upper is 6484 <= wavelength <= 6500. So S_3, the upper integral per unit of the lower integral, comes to 0.92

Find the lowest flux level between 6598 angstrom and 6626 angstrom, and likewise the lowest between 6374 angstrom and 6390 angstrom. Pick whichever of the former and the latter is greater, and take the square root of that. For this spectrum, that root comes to 2.73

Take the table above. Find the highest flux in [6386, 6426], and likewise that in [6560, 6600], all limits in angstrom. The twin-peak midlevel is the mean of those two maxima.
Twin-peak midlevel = 17.0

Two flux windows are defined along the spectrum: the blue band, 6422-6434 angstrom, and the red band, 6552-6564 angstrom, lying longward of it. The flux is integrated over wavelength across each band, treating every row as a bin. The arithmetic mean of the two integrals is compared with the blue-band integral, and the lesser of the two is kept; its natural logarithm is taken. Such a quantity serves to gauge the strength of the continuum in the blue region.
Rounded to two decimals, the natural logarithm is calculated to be 4.63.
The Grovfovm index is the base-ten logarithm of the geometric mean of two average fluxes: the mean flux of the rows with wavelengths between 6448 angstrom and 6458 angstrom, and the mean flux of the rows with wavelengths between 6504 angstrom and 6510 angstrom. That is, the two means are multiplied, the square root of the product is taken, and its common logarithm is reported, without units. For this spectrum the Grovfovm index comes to 0.92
